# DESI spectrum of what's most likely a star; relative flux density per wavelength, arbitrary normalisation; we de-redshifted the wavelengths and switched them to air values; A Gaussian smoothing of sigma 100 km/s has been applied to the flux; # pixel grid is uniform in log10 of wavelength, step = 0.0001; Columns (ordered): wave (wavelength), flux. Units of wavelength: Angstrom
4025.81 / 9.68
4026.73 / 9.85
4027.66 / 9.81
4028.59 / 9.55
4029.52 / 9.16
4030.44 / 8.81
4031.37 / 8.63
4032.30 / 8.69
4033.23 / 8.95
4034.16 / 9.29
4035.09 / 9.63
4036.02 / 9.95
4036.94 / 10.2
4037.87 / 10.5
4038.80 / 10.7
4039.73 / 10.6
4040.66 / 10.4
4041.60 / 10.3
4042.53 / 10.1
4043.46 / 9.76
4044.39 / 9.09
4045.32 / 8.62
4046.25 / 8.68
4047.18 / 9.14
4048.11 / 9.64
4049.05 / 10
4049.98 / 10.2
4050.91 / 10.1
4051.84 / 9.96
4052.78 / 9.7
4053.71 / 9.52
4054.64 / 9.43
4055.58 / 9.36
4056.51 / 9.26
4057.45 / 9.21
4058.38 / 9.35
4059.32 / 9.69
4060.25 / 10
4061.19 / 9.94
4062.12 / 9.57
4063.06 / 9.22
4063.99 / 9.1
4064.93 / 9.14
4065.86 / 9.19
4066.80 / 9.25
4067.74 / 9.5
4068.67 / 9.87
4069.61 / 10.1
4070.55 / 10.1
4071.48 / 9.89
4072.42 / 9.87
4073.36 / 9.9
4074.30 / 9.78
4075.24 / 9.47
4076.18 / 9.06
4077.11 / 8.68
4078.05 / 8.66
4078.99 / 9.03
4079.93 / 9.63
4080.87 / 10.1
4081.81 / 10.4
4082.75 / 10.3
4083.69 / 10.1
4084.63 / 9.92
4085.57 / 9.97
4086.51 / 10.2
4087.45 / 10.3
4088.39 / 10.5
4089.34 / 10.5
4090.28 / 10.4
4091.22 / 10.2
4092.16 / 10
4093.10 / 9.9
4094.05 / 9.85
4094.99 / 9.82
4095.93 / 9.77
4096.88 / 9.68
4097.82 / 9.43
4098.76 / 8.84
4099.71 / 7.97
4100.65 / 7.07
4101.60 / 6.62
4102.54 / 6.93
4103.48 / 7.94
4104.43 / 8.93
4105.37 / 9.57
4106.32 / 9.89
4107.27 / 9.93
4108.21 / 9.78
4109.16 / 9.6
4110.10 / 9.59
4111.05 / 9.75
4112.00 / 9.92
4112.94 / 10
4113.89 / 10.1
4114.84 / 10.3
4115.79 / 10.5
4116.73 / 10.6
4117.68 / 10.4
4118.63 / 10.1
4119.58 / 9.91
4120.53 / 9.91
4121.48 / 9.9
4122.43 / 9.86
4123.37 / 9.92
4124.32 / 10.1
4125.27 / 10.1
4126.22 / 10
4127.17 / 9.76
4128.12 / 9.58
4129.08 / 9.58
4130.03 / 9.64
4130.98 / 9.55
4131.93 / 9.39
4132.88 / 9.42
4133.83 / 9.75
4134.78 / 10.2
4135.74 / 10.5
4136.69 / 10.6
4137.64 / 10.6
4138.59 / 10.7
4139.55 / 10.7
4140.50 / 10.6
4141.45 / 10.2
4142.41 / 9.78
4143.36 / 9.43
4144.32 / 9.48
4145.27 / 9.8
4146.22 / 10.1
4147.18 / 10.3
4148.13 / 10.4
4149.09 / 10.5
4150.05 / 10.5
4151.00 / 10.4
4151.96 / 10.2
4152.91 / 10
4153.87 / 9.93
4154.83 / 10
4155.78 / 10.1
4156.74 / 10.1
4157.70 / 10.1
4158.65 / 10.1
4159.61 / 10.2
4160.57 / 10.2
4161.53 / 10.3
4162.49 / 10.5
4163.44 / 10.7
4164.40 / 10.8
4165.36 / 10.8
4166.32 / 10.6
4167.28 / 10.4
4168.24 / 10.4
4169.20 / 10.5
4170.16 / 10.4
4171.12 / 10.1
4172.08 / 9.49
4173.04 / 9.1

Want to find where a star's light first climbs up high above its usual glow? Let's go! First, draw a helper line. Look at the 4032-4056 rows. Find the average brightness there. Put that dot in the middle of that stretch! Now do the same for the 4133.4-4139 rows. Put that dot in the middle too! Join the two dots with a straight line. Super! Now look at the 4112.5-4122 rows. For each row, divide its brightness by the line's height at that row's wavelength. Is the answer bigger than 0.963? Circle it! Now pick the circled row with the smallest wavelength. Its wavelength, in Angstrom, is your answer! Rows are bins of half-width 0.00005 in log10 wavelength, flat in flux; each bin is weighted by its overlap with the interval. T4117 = 4112.94 Angstrom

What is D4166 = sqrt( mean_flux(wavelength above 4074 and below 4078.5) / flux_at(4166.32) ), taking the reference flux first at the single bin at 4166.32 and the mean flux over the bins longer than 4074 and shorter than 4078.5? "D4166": 0.93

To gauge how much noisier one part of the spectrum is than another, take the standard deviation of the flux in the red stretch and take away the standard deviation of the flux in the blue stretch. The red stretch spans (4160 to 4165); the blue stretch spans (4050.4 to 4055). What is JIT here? -0.03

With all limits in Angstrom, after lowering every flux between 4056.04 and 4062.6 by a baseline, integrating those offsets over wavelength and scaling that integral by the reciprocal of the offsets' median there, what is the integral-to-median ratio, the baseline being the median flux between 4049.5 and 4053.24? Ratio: 6.5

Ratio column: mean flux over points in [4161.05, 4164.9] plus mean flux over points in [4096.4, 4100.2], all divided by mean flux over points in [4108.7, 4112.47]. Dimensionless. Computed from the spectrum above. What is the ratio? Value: 2.01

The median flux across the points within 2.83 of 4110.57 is 9.8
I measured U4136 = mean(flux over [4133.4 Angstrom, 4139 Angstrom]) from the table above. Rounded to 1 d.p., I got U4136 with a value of 10.4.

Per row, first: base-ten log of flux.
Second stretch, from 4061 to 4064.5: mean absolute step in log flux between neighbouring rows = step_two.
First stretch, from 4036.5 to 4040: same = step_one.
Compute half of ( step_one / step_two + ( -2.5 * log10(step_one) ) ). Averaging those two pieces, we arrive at 2.93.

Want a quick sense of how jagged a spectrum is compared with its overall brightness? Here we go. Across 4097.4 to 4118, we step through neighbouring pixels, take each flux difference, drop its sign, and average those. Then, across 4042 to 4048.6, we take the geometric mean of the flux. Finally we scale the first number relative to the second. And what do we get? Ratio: 0.039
